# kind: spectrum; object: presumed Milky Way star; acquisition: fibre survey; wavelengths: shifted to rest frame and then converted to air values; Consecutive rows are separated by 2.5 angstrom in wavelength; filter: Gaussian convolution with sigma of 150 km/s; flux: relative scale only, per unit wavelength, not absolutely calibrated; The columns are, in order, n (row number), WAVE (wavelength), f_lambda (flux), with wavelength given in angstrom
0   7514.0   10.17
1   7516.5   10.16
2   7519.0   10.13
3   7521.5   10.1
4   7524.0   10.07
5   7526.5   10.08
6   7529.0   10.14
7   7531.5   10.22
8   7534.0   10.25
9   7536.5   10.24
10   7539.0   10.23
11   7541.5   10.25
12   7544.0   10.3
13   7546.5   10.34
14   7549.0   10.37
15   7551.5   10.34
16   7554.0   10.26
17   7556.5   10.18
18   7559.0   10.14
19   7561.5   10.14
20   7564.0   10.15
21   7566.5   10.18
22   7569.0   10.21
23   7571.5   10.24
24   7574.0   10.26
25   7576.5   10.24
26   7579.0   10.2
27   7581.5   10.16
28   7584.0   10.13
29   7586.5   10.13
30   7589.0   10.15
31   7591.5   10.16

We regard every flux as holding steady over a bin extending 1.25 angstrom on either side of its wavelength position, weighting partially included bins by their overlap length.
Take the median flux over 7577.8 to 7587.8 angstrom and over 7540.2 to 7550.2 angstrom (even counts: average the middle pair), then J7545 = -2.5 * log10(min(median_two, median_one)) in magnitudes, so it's -2.52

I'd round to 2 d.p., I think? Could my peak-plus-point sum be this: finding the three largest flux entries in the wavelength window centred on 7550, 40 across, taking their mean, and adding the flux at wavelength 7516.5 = 20.51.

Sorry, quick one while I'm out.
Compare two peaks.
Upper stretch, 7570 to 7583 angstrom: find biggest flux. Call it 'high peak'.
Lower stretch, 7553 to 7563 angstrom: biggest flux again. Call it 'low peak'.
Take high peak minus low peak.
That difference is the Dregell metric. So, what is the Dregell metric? 0.00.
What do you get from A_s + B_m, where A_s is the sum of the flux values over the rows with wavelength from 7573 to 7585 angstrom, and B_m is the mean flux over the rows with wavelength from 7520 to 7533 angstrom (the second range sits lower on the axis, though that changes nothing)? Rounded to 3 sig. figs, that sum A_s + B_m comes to 61.1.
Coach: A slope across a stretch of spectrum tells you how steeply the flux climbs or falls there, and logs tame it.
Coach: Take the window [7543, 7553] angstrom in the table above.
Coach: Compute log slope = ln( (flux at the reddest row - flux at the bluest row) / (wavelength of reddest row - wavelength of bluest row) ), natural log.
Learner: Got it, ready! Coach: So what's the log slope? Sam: -5.23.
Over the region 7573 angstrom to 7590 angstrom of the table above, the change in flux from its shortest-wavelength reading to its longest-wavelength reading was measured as -0.11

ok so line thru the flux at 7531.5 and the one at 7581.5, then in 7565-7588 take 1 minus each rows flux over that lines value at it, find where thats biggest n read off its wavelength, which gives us 7584.0 angstrom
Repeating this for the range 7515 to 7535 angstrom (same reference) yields 7524.0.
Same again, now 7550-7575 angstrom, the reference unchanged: 7559.0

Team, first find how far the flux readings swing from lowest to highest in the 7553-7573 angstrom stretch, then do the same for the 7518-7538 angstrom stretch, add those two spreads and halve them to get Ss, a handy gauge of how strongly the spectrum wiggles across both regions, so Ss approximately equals 0.150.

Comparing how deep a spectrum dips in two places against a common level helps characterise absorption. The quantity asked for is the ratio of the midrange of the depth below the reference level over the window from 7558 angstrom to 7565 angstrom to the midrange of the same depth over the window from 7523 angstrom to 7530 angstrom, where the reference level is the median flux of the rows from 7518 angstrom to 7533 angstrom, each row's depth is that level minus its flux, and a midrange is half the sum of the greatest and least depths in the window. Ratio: -3.0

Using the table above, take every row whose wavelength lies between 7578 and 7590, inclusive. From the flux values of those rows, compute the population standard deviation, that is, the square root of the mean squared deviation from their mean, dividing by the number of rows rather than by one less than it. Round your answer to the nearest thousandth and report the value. 0.026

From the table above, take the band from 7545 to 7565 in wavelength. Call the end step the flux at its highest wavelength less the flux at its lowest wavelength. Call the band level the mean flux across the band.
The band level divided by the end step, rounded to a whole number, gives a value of -54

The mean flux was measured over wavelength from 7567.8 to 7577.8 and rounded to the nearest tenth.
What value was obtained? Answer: 10.2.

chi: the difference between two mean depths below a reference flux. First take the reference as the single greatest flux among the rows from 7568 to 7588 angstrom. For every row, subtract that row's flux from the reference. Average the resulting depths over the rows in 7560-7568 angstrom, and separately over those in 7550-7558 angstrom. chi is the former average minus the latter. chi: 0.10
